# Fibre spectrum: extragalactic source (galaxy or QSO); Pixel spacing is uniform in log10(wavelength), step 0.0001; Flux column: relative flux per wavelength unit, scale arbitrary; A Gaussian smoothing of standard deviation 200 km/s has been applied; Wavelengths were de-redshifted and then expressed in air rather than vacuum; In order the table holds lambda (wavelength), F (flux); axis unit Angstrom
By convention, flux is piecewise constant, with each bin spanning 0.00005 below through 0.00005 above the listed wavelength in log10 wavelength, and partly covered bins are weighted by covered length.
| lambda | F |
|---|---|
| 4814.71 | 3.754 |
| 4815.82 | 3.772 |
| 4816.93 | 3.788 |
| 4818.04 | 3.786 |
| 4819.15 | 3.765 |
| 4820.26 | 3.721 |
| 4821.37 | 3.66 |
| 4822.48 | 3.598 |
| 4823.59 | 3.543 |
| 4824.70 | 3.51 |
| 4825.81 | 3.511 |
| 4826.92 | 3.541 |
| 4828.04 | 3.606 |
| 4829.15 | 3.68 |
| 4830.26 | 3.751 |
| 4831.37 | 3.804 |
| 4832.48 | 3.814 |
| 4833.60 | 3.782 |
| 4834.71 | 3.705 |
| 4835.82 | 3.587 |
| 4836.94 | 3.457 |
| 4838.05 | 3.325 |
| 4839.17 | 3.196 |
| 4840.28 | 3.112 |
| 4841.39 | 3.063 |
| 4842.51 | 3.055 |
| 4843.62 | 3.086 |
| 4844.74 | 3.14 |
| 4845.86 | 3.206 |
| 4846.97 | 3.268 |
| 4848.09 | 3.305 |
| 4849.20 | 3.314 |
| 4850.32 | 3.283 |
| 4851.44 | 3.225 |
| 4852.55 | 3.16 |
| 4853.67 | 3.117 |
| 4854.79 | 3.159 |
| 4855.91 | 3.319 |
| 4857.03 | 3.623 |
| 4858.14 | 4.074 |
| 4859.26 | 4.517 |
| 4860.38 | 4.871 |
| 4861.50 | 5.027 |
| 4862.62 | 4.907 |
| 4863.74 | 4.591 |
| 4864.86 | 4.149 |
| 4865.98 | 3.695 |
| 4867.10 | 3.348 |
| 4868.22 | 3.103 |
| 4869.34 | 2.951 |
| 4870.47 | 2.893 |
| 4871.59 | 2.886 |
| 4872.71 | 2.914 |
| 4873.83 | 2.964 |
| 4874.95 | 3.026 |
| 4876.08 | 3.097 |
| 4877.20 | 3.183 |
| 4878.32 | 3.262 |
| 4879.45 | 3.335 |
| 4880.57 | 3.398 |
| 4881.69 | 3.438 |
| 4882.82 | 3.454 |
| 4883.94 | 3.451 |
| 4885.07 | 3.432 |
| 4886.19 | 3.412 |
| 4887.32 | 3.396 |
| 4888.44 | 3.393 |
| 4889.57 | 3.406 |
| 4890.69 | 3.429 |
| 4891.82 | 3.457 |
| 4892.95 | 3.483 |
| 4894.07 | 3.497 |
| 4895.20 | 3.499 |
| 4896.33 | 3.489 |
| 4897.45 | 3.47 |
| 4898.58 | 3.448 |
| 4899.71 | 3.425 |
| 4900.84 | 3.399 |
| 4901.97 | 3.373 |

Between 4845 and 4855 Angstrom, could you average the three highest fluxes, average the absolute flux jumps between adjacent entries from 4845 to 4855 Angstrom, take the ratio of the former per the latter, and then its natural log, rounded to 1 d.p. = 4.3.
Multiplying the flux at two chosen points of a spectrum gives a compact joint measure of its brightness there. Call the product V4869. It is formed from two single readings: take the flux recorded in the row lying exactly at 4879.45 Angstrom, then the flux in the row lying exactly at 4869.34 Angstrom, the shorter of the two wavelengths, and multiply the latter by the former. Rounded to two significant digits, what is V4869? 9.8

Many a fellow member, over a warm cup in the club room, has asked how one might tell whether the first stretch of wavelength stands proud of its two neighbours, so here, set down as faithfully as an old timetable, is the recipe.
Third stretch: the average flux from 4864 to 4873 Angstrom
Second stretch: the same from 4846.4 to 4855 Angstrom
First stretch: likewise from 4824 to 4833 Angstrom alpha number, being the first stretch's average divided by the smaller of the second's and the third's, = 1.13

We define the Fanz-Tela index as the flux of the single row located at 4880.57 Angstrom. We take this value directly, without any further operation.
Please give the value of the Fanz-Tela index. 3.398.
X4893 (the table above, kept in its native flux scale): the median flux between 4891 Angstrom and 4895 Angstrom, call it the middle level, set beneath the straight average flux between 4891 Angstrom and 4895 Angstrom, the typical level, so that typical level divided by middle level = 1.00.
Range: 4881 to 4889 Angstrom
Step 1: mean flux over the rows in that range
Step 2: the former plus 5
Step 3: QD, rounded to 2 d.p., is 8.43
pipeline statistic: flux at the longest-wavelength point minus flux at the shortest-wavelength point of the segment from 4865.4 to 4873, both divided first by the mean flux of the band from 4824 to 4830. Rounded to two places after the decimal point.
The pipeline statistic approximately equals -0.22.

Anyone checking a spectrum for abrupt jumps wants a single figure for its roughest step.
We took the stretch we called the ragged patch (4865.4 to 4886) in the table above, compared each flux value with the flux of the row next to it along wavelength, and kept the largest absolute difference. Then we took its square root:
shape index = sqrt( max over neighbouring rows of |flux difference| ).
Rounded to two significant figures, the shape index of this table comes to 0.59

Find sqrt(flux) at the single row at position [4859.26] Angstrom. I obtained 2.13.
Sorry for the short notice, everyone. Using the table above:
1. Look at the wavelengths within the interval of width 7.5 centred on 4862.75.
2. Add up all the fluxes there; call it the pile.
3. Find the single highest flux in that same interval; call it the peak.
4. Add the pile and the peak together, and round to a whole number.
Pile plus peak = 37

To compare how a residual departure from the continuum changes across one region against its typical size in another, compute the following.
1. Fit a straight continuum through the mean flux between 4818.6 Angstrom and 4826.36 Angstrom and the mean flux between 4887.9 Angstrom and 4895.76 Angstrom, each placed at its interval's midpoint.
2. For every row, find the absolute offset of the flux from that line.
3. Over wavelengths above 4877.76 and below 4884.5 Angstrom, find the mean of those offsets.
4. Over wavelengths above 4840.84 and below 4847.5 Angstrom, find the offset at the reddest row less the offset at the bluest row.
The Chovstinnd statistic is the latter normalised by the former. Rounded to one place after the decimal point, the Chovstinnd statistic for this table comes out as -2.5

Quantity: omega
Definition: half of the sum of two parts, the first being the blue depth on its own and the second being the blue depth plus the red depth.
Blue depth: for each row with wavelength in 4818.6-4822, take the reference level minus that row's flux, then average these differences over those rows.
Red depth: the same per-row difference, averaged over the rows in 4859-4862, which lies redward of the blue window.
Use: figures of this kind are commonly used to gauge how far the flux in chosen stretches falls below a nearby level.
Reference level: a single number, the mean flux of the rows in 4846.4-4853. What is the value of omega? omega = -1.23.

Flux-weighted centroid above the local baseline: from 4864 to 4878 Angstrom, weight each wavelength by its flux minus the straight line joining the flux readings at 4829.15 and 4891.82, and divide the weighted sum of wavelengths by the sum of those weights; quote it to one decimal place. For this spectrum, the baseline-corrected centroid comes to 4873.4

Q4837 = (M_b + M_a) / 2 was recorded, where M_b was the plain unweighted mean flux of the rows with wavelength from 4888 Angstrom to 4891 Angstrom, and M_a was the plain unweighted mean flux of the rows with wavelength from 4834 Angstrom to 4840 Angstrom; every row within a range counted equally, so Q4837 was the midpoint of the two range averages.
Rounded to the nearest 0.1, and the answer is 3.4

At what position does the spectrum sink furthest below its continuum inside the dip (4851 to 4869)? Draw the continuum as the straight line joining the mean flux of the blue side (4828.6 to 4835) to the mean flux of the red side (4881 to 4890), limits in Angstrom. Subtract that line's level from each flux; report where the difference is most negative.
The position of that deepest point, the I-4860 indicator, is 4853.67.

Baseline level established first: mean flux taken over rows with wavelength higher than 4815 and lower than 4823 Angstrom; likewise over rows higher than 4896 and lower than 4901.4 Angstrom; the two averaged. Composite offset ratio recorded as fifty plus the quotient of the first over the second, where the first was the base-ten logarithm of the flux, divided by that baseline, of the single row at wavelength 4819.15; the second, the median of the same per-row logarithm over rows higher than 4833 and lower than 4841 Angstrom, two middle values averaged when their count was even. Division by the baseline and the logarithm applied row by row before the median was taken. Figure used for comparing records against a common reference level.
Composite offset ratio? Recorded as 48.7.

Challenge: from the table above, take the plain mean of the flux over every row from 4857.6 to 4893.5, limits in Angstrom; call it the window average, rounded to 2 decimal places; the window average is 3.56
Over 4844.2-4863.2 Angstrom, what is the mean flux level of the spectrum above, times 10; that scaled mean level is 36.8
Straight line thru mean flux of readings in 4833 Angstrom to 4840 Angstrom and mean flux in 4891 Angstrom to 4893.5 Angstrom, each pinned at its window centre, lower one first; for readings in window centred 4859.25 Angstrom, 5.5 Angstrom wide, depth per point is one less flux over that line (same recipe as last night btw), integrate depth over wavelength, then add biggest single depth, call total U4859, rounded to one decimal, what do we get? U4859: -1.5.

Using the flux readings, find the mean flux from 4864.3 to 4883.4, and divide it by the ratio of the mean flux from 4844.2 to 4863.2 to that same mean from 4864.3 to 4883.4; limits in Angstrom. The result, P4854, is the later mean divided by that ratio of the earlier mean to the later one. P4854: 2.9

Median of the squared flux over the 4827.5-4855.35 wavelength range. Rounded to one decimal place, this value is 10.8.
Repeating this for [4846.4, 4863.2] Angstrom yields 11.0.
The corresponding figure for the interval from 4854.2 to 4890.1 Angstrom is 11.5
